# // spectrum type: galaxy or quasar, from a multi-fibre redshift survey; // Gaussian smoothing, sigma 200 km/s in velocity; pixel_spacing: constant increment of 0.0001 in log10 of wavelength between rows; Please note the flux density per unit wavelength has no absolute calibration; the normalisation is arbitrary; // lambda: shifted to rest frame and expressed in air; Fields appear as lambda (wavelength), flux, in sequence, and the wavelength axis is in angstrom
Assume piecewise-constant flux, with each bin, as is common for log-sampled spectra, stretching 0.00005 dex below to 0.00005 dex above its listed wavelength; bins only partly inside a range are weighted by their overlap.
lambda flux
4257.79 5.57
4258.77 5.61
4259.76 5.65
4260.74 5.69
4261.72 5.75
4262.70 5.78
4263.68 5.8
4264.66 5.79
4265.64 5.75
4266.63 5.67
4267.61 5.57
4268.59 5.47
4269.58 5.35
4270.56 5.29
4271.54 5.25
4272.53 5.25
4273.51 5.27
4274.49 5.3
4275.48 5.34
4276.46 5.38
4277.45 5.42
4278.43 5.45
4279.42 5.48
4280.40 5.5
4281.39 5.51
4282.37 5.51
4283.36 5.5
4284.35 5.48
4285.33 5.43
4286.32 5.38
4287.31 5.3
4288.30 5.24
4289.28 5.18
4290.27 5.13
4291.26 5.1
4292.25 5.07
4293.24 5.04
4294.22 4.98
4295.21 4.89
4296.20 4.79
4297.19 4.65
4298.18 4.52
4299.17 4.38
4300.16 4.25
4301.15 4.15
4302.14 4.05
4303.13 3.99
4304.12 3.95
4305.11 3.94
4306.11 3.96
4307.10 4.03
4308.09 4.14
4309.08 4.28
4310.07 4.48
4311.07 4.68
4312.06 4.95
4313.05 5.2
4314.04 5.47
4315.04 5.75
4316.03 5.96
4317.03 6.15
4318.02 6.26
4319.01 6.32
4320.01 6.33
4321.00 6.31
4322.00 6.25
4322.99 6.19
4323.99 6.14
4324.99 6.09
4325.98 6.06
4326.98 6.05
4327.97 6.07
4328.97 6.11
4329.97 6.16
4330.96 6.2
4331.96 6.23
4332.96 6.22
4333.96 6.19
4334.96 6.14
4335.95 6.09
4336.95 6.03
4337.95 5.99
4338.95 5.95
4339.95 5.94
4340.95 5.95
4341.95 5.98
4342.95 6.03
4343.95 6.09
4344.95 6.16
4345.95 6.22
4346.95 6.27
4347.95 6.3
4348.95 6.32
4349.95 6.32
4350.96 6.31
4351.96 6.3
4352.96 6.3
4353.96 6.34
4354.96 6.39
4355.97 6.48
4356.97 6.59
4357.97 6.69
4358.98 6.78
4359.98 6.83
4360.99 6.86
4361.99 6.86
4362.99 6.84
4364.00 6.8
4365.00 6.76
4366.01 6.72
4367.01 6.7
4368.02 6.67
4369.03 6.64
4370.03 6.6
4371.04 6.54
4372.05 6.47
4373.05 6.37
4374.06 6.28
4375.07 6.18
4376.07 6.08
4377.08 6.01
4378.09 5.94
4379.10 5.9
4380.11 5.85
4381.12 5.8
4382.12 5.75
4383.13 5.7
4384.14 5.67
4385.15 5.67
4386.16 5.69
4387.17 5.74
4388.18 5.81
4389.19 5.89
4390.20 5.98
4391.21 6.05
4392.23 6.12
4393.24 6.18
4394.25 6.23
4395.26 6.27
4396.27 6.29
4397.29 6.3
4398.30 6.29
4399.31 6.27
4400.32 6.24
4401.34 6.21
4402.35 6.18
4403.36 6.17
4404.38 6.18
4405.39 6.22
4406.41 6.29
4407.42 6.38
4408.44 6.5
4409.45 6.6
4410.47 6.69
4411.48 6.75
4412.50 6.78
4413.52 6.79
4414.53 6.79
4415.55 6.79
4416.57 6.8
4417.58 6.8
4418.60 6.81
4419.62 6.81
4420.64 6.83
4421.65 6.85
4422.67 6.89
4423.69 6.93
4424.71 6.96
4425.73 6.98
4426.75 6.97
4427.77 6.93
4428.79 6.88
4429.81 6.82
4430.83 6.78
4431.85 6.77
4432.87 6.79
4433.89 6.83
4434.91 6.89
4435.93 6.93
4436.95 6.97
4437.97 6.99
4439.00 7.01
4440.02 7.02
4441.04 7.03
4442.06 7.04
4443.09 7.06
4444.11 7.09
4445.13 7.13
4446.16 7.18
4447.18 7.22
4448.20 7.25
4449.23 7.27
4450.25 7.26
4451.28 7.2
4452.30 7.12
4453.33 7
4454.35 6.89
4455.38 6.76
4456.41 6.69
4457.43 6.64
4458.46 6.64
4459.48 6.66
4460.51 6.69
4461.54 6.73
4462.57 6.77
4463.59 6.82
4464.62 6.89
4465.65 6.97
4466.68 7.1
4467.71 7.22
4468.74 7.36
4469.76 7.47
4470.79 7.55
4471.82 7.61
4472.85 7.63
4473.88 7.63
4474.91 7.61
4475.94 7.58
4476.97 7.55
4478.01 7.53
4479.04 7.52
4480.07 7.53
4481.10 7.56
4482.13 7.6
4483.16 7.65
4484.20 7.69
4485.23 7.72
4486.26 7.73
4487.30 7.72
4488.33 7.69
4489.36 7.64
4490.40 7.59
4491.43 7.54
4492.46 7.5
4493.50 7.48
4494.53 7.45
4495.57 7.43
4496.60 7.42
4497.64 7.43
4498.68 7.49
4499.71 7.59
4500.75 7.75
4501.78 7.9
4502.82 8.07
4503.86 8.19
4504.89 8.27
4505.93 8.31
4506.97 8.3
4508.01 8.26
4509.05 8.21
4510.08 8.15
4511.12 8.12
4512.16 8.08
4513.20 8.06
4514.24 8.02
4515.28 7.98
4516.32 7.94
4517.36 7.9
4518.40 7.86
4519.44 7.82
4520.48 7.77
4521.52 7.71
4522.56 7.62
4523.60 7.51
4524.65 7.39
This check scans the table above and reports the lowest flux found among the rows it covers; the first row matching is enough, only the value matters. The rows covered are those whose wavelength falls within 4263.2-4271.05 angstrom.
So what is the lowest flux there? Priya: 5.29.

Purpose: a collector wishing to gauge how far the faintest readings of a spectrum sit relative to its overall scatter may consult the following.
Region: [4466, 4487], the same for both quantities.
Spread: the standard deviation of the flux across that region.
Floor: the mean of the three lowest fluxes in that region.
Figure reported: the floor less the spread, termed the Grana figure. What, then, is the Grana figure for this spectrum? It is 7.1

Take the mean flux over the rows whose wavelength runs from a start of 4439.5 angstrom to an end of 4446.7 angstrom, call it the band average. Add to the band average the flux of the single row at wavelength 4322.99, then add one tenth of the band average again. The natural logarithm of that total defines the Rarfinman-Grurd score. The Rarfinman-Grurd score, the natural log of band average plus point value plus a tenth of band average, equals 2.64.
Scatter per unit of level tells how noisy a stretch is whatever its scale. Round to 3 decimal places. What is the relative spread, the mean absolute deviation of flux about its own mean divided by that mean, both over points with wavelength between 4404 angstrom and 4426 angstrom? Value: 0.028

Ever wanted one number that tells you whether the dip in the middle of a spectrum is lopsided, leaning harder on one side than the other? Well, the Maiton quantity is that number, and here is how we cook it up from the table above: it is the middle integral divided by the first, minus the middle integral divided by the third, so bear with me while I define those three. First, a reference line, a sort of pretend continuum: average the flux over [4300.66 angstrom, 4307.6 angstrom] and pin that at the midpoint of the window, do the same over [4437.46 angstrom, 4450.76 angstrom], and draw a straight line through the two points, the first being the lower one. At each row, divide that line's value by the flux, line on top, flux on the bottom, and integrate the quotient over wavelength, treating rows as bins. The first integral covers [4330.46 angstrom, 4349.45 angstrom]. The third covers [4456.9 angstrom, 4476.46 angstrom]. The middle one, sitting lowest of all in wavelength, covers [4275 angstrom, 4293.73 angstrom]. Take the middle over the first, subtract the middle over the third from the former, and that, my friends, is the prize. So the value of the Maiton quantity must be 0.24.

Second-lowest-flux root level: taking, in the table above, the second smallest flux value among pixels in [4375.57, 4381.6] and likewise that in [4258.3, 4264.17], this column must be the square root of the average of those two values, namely 2.40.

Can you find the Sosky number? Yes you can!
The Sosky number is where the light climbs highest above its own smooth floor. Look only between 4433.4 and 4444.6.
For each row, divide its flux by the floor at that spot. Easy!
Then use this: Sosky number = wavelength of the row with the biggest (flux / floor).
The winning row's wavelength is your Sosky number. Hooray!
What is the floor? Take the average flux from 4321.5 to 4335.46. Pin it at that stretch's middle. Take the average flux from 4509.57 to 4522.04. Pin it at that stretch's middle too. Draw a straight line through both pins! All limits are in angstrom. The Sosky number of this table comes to 4444.11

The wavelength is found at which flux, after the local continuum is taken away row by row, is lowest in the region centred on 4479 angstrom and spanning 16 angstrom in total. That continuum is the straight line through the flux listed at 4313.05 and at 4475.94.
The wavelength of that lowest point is 4480.07 angstrom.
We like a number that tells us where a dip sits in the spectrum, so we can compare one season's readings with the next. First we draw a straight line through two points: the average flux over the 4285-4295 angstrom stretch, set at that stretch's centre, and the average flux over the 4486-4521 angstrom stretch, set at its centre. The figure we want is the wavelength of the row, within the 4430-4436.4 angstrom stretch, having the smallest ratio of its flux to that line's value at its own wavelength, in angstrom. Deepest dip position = 4431.85 angstrom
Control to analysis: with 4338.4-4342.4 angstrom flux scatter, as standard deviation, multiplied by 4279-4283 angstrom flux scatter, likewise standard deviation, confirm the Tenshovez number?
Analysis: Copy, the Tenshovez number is 0.0002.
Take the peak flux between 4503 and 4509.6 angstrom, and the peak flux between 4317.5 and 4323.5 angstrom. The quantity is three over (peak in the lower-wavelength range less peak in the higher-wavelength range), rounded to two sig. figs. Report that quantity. -1.5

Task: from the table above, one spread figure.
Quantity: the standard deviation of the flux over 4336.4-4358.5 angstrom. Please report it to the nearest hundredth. 0.21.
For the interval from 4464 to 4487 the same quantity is 0.23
